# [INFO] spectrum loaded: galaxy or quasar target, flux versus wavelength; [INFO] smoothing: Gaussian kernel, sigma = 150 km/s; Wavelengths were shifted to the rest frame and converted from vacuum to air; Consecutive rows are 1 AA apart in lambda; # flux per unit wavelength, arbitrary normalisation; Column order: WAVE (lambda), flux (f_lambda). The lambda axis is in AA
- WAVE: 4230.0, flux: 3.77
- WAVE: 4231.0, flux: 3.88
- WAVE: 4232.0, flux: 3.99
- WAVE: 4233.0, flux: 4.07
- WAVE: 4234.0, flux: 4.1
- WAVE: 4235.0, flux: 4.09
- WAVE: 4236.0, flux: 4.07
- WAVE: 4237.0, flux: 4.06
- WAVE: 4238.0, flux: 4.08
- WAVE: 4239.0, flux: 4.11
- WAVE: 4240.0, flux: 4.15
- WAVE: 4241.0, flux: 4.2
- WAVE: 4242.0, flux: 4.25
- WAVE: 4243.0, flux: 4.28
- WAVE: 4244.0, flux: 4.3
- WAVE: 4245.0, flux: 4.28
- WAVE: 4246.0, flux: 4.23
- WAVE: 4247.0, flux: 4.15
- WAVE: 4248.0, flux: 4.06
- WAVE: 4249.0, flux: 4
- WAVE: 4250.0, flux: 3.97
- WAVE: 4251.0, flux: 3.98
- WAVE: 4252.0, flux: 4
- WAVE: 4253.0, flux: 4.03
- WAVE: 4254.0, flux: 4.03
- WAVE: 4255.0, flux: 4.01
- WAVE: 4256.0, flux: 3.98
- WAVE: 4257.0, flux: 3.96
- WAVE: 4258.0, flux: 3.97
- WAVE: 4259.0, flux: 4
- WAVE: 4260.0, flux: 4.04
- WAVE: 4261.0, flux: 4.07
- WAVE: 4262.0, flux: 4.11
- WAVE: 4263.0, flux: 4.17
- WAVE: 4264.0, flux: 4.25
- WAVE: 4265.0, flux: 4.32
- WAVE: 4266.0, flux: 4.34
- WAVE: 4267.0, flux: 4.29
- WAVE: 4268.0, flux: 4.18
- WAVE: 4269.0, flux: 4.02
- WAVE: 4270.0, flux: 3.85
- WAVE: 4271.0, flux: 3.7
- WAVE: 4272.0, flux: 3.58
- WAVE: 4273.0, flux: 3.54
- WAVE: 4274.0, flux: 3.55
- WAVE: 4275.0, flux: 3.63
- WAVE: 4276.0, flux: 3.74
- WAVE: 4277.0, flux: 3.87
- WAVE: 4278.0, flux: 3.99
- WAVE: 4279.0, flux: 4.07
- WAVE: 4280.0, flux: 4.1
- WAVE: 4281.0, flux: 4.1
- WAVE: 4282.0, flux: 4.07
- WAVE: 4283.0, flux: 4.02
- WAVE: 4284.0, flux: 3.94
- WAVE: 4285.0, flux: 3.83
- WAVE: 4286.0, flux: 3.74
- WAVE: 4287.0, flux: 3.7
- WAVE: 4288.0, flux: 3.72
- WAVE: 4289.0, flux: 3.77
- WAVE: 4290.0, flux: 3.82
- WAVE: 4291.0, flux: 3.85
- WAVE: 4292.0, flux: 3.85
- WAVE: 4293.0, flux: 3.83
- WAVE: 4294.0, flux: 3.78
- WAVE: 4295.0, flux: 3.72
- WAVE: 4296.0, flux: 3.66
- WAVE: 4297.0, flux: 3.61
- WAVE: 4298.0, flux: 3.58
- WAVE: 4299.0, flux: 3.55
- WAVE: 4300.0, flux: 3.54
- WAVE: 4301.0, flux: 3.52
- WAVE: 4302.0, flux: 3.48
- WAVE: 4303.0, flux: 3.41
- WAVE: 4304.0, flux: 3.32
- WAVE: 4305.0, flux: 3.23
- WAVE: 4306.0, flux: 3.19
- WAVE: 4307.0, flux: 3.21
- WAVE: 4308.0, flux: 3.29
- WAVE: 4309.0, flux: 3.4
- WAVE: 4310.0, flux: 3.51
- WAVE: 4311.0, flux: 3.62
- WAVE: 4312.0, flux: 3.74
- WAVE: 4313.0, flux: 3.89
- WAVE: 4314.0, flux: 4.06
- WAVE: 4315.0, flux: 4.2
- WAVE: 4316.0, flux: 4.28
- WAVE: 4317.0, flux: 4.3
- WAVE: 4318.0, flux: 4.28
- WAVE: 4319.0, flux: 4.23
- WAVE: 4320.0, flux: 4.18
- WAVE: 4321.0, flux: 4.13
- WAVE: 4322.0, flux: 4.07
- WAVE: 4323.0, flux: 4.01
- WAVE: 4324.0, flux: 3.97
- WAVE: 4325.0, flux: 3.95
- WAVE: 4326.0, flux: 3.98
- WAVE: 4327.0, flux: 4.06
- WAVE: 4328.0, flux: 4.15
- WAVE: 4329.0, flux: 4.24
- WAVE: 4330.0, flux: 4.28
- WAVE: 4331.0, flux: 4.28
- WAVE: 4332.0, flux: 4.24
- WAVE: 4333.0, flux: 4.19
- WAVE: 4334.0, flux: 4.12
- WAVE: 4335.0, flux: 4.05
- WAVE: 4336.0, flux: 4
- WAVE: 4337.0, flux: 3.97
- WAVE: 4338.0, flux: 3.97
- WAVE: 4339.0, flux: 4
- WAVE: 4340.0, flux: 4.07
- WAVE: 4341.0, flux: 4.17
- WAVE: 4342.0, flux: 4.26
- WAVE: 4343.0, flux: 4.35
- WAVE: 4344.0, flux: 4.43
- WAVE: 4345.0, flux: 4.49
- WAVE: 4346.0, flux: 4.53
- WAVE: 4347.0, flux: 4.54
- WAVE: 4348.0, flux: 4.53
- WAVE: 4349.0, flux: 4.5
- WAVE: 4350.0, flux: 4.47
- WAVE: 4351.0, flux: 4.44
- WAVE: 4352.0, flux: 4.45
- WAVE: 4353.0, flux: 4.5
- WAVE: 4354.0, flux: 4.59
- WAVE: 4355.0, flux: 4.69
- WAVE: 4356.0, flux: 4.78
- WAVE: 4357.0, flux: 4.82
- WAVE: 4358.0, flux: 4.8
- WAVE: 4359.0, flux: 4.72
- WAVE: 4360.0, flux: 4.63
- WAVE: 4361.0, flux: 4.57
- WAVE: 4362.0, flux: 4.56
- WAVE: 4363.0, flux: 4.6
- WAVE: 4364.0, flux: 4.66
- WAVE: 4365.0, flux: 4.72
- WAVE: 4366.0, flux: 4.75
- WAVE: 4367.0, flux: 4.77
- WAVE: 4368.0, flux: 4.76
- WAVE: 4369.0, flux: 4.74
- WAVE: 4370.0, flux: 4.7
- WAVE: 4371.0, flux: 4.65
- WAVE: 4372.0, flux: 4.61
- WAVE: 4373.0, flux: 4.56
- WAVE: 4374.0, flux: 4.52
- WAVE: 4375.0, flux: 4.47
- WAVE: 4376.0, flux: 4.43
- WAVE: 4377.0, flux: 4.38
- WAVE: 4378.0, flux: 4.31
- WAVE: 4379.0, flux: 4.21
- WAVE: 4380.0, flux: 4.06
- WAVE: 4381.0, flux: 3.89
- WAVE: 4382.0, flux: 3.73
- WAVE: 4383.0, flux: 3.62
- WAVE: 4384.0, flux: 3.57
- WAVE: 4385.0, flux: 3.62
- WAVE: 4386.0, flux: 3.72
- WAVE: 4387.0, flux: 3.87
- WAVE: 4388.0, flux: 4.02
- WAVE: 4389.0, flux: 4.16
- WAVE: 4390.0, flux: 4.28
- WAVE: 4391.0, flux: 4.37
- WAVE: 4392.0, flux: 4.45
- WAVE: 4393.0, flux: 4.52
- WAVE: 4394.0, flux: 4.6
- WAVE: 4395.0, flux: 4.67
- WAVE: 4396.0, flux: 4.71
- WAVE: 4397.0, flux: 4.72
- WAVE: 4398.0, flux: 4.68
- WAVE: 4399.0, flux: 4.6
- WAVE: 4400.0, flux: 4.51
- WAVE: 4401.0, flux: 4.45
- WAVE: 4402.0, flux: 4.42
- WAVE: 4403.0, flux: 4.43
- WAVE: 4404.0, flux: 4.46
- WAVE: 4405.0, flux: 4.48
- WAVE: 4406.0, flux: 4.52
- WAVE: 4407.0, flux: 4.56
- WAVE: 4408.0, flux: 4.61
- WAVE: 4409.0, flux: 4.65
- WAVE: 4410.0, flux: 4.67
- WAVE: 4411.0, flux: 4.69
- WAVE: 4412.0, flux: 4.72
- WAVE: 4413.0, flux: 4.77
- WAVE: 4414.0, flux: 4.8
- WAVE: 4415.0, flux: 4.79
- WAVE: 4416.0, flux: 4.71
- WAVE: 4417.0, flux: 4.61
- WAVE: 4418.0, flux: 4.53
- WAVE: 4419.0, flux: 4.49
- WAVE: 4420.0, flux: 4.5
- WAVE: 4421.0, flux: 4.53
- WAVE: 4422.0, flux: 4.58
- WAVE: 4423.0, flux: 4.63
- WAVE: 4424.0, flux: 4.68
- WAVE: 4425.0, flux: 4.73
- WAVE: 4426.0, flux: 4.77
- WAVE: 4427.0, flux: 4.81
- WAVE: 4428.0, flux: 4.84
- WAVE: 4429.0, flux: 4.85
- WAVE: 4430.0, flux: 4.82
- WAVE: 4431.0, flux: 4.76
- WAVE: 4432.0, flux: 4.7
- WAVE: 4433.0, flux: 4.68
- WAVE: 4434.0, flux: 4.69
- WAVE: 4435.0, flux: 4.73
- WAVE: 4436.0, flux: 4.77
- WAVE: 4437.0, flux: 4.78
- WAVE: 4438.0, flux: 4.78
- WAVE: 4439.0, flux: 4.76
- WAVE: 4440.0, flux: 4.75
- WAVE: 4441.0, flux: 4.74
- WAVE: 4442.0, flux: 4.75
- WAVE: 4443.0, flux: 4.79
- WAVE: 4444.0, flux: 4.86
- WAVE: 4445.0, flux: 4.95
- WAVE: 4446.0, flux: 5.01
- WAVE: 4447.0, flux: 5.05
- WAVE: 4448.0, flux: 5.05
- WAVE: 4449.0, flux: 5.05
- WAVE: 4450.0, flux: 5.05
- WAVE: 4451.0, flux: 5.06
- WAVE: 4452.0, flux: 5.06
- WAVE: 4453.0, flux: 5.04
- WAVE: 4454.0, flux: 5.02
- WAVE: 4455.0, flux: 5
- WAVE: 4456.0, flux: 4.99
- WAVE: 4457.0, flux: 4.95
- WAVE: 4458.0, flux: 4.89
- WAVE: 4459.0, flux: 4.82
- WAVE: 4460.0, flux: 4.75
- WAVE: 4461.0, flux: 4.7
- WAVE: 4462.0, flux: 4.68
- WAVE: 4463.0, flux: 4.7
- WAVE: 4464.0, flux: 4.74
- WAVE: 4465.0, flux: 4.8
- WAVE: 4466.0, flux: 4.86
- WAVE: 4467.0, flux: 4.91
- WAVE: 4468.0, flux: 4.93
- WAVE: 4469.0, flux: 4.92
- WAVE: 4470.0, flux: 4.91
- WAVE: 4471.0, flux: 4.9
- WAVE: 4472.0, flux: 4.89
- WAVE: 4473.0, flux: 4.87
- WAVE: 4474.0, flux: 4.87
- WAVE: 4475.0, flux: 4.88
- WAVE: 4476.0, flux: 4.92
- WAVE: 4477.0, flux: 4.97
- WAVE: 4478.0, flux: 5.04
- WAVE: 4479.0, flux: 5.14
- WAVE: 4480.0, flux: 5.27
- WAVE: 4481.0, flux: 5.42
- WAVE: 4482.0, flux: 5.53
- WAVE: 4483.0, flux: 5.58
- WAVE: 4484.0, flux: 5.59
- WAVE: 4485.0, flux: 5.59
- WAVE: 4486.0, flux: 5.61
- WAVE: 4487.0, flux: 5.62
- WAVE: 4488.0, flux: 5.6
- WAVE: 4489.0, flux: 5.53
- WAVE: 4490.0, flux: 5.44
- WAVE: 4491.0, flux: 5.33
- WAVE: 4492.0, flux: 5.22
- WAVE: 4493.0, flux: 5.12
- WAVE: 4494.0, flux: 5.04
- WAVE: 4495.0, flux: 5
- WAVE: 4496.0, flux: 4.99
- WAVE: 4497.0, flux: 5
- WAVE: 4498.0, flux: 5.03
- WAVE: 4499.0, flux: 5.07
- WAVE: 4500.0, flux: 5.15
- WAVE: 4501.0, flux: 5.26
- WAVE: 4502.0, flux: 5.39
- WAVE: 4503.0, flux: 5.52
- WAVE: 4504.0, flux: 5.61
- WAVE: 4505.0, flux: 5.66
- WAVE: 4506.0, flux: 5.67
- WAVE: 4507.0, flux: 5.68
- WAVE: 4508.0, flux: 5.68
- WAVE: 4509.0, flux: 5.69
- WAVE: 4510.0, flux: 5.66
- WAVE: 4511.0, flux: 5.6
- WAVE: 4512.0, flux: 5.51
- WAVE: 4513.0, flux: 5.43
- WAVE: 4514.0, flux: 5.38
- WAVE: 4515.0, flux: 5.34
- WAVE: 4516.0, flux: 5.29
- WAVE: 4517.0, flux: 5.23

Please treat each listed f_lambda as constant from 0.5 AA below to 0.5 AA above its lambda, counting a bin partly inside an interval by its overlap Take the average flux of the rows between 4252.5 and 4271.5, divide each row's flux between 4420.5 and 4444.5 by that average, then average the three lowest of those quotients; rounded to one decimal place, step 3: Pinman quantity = 1.1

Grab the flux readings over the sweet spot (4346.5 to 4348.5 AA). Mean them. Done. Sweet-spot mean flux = 4.5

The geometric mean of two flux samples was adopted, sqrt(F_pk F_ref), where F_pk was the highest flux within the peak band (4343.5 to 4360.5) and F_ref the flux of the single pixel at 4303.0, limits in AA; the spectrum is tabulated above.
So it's 4.1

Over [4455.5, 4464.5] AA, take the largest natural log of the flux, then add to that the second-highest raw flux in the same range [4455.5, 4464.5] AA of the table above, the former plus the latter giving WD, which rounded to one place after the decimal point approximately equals 6.6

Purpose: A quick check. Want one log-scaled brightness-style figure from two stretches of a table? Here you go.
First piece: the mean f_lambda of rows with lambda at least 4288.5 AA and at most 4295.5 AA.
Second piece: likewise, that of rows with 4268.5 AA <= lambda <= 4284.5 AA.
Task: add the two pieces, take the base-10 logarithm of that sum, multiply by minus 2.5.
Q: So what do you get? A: -2.21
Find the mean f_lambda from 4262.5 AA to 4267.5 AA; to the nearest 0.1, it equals 4.3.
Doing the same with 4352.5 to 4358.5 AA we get 4.7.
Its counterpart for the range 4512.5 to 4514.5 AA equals 5.4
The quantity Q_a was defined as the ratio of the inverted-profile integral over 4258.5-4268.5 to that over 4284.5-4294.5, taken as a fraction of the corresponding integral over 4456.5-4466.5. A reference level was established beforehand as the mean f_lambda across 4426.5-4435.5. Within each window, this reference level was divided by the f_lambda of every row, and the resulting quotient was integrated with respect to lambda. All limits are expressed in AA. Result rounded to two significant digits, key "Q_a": 0.091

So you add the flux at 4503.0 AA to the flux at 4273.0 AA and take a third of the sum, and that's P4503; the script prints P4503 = 3.0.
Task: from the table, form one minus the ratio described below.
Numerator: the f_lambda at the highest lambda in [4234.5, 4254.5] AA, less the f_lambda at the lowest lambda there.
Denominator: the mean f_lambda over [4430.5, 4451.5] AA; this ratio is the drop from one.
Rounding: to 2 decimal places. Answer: 1.01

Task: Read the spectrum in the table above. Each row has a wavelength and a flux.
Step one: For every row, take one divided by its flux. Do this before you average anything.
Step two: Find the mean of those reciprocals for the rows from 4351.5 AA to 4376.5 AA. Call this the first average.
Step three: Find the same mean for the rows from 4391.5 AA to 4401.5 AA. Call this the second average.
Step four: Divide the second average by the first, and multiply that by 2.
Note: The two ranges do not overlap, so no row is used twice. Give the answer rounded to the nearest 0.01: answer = 2.02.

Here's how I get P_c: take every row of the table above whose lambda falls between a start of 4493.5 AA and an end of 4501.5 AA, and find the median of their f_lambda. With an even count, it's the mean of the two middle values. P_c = 5.0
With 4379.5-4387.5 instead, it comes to 3.7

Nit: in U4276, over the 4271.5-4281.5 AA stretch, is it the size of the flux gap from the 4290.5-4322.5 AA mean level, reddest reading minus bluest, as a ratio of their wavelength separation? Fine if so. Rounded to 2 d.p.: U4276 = 0.02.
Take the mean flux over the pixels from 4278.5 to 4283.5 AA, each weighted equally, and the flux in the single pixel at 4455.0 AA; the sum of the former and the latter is 9.07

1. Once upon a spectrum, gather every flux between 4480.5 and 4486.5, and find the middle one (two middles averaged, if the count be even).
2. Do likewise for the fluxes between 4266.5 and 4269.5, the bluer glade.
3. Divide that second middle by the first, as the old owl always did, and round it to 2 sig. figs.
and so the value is 0.75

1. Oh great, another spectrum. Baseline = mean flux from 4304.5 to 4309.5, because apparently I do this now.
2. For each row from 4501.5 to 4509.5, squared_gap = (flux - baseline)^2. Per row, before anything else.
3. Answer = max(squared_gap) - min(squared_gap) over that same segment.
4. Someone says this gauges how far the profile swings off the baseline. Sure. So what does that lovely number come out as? 1.4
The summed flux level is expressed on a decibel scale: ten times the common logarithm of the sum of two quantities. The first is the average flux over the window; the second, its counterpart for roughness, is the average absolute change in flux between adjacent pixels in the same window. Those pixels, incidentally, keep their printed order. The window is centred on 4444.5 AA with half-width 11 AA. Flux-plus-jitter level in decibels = 6.9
